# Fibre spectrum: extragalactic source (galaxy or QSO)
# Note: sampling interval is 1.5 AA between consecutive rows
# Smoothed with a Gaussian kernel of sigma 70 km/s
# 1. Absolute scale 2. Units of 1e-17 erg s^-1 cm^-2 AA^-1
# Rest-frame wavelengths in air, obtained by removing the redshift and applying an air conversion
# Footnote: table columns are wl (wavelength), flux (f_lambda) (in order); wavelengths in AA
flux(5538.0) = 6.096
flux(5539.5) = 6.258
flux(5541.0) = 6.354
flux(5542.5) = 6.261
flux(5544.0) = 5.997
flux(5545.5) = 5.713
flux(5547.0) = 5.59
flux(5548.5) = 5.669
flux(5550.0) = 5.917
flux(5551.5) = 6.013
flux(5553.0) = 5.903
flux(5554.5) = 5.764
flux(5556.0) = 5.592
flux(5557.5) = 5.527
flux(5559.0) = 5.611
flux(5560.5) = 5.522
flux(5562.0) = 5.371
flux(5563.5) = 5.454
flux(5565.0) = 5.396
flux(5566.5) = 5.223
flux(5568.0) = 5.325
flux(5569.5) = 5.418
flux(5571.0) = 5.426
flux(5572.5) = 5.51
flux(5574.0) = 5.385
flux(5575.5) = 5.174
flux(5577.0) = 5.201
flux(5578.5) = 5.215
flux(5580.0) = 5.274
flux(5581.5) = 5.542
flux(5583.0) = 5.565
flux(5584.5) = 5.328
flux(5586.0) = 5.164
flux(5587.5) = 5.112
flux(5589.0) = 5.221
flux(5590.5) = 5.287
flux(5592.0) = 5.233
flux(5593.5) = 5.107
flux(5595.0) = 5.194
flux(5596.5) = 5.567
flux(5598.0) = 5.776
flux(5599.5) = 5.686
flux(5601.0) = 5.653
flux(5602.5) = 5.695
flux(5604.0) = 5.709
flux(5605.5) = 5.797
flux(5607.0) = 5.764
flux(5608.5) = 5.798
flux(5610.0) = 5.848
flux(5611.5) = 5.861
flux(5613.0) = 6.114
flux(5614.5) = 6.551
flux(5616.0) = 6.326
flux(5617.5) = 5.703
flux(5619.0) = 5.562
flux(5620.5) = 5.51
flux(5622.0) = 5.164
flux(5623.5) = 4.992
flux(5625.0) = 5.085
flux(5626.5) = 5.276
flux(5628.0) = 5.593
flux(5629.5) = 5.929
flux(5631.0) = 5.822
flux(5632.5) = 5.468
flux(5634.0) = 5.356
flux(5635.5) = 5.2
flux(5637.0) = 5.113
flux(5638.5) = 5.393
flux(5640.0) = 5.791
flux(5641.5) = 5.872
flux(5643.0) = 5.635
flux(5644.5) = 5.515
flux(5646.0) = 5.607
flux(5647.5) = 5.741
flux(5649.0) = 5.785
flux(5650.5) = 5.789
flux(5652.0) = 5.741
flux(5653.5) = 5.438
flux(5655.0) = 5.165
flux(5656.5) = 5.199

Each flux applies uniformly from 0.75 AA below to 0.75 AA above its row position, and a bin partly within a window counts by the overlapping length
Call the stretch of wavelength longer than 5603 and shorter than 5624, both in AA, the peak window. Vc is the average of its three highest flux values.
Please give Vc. 6.3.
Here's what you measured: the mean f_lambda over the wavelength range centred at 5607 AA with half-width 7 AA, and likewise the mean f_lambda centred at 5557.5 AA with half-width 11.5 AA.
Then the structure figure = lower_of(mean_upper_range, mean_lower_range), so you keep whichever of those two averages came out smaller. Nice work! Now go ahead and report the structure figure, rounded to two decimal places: 5.59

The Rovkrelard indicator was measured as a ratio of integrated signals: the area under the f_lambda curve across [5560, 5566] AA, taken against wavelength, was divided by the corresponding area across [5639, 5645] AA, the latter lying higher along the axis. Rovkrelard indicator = 0.95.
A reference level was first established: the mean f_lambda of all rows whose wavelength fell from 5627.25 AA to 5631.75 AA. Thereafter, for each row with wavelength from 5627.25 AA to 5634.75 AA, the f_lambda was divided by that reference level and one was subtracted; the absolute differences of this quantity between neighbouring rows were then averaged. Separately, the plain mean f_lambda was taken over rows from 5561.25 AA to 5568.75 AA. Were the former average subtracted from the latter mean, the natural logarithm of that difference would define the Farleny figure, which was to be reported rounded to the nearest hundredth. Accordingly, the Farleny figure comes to 1.67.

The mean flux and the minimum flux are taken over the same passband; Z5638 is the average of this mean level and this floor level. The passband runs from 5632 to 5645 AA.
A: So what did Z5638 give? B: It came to 5.30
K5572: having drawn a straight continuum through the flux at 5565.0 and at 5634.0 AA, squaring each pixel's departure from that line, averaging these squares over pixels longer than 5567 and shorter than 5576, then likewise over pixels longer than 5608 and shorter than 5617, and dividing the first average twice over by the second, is 0.0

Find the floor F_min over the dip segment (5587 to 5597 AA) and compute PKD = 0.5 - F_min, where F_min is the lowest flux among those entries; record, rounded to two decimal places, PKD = -4.61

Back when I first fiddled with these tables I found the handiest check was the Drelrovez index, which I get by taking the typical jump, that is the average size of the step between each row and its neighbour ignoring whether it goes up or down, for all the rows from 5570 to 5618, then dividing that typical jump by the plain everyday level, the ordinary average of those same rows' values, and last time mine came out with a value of 0.025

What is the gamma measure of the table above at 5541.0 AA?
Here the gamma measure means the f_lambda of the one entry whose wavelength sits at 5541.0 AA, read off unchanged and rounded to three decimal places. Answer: 6.354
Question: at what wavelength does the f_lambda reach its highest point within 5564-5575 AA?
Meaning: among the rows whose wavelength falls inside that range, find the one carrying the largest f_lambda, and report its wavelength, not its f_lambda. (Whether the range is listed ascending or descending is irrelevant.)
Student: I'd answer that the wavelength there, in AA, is 5572.5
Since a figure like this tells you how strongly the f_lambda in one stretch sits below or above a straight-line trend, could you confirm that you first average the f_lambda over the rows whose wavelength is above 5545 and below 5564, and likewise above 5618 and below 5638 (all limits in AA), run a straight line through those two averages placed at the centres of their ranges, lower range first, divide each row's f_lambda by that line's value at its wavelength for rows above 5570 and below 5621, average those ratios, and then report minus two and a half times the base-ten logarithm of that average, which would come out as -0.01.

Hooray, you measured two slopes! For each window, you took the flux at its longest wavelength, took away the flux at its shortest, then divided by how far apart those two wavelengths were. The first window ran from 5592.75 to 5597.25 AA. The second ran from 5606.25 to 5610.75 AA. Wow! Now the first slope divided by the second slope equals 5.5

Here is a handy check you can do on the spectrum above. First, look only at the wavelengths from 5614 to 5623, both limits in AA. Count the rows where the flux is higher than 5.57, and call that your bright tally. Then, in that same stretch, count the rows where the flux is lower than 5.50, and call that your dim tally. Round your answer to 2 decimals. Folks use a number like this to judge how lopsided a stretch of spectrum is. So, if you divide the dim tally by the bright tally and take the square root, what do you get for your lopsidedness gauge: 0.58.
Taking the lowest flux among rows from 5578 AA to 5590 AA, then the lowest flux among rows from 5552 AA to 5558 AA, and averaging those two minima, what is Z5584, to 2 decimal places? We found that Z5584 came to 5.32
